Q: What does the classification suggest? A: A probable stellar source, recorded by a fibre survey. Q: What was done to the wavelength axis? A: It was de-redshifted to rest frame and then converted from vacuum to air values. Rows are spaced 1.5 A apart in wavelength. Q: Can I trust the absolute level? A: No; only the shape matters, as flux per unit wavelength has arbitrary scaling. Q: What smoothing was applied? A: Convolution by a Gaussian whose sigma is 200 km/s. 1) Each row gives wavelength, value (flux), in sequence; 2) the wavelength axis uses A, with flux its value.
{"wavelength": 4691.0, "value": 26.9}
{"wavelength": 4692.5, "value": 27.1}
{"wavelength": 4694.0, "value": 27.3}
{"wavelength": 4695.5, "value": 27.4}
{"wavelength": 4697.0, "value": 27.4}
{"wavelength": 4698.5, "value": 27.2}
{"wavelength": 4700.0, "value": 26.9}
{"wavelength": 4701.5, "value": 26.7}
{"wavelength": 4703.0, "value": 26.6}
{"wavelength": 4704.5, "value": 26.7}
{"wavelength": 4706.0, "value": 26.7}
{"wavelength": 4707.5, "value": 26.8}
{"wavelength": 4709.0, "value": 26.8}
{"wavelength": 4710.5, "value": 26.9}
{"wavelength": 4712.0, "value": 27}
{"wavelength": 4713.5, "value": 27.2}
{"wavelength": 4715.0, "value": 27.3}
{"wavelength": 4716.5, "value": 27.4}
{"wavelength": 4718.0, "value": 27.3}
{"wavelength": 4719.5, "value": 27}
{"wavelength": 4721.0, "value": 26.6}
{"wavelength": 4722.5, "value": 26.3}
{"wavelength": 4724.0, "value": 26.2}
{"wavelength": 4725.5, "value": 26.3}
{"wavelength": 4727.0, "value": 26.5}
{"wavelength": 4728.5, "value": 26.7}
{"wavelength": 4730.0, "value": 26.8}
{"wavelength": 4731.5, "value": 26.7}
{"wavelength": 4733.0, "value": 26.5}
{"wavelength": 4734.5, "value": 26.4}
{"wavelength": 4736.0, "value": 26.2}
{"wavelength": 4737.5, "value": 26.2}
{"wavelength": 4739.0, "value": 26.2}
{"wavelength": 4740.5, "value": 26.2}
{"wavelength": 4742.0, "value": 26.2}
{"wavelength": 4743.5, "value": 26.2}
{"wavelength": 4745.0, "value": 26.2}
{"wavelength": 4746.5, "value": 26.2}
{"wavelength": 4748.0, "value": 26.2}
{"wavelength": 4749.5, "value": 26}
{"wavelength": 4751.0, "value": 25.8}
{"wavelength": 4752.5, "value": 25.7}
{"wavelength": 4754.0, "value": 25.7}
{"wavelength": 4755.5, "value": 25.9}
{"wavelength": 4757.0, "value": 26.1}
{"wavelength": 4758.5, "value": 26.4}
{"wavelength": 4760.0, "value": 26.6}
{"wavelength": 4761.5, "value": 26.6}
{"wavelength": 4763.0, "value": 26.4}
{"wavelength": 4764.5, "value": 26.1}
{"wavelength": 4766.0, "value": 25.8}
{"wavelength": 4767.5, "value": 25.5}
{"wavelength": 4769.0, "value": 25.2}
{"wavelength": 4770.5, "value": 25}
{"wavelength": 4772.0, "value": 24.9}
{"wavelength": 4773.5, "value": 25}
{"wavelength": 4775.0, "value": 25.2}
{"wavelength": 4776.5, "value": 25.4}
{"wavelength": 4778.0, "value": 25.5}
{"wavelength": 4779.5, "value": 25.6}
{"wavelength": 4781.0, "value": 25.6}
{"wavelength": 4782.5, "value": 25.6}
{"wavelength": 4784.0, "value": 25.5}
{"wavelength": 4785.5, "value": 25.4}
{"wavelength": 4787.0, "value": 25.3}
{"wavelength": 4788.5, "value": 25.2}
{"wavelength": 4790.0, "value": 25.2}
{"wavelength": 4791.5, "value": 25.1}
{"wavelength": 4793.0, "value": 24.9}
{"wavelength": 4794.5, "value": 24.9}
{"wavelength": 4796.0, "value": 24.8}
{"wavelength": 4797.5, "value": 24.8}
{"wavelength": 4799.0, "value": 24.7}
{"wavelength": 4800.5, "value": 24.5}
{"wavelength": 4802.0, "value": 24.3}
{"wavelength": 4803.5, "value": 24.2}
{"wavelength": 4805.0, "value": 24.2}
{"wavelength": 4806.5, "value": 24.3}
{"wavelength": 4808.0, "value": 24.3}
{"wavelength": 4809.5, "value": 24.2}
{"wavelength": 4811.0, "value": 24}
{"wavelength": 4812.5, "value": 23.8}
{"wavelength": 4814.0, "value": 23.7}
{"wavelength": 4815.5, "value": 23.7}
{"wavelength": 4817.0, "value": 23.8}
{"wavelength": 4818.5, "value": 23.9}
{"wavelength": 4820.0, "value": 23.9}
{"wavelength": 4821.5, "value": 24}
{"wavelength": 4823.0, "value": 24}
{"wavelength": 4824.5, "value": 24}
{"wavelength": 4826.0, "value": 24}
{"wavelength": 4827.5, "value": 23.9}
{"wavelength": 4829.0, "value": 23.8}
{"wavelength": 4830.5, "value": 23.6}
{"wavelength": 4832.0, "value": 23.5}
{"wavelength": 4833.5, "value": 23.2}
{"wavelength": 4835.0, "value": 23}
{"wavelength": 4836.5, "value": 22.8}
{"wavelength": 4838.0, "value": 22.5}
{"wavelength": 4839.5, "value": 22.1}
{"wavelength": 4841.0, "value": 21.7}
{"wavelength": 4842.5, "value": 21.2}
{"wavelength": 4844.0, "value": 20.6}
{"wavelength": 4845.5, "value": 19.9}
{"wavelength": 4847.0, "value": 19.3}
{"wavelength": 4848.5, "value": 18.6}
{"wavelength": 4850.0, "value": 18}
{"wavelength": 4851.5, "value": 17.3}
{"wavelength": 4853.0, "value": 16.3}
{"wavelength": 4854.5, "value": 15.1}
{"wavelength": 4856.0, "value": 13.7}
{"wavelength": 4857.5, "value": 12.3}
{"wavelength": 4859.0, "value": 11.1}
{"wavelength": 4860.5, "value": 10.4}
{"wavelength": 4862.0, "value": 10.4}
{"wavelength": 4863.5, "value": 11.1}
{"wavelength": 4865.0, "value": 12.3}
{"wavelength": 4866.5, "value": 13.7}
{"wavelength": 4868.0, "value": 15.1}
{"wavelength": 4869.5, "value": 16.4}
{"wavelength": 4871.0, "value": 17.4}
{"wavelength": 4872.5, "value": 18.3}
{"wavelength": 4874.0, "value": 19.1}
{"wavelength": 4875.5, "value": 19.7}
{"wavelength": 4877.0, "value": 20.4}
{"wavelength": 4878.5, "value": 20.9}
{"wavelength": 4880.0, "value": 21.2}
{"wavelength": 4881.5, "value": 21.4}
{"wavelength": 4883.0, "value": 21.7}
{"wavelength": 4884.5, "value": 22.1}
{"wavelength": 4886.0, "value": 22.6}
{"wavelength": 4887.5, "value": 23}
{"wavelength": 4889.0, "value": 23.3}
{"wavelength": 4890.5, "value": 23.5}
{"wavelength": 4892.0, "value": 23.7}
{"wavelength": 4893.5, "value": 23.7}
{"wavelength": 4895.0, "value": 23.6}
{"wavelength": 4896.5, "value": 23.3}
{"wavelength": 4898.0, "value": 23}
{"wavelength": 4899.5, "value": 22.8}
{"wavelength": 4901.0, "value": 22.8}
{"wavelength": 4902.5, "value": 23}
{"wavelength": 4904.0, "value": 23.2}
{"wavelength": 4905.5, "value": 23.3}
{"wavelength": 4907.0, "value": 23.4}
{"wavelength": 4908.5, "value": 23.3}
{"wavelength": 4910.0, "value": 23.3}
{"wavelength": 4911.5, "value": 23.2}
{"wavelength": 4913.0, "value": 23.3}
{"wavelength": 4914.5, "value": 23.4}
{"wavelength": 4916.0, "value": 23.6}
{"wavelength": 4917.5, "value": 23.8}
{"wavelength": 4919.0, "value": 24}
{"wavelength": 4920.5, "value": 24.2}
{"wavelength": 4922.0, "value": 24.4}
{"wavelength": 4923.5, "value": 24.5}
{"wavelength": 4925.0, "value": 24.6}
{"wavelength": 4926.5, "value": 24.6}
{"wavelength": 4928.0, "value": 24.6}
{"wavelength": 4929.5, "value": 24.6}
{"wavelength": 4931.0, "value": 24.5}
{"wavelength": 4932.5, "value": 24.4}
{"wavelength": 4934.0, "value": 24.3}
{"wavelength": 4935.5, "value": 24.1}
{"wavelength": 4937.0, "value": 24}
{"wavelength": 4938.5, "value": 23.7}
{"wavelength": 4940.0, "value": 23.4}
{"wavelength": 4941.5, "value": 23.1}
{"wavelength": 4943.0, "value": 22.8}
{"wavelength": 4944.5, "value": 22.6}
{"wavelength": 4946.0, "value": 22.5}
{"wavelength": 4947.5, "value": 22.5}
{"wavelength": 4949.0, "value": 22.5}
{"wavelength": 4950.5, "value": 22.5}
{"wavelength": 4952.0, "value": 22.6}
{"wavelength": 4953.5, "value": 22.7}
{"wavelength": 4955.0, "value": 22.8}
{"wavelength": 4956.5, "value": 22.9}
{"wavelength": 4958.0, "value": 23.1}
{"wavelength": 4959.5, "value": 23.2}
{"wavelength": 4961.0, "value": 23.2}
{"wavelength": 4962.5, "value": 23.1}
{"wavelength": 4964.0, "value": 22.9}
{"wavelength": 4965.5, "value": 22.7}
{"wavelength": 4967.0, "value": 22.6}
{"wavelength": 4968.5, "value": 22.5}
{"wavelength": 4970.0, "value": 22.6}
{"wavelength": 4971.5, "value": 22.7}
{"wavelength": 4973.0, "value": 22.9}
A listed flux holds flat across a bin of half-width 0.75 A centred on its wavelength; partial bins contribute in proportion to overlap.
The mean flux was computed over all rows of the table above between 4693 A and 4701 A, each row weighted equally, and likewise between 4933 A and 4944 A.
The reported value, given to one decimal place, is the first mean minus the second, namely 3.6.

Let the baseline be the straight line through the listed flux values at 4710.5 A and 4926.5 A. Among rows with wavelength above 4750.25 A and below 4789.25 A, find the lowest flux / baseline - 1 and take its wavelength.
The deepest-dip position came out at 4772.0 A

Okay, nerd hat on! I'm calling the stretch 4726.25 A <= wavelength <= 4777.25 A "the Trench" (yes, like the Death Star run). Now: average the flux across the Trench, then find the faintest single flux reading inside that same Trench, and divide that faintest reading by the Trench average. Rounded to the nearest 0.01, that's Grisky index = 0.96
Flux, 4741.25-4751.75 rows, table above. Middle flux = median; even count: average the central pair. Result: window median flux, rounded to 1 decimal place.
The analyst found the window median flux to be 26.2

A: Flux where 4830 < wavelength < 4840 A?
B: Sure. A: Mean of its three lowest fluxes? 22.5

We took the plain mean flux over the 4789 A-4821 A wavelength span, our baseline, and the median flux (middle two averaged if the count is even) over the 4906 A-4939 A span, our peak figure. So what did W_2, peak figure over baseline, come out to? 0.99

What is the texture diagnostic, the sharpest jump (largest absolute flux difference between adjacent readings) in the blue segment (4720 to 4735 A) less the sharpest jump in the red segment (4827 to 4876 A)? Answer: -1.1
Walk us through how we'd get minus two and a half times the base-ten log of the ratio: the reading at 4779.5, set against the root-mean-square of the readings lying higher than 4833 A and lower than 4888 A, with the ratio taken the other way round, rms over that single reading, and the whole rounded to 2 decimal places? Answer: 0.34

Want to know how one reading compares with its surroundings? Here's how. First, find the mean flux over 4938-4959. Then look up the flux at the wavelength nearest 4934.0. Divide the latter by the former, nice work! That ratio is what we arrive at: 1.06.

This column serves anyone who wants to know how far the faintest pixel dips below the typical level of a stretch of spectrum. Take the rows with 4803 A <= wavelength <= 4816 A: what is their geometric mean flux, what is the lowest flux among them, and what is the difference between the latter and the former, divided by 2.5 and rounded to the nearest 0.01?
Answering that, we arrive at -0.14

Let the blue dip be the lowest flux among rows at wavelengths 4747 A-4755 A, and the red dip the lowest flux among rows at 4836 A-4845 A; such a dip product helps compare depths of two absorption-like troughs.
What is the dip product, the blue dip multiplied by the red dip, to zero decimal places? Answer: 529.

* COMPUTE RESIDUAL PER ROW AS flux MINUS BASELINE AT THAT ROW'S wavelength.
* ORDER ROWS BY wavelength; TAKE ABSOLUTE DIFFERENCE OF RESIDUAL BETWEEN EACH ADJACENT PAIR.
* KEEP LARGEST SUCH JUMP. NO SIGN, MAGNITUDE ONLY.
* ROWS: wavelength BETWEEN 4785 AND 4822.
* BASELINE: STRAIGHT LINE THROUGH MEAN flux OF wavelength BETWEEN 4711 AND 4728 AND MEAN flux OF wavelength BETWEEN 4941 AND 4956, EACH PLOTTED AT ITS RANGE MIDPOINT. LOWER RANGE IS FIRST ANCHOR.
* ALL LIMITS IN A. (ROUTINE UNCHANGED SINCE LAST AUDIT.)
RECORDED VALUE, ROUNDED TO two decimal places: 0.17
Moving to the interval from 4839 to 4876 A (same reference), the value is 1.43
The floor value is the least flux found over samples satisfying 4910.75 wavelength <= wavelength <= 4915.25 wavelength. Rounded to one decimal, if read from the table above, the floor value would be 23.2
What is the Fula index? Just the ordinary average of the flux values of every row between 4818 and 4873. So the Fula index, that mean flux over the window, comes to 19.0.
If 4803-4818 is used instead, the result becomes 24.0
